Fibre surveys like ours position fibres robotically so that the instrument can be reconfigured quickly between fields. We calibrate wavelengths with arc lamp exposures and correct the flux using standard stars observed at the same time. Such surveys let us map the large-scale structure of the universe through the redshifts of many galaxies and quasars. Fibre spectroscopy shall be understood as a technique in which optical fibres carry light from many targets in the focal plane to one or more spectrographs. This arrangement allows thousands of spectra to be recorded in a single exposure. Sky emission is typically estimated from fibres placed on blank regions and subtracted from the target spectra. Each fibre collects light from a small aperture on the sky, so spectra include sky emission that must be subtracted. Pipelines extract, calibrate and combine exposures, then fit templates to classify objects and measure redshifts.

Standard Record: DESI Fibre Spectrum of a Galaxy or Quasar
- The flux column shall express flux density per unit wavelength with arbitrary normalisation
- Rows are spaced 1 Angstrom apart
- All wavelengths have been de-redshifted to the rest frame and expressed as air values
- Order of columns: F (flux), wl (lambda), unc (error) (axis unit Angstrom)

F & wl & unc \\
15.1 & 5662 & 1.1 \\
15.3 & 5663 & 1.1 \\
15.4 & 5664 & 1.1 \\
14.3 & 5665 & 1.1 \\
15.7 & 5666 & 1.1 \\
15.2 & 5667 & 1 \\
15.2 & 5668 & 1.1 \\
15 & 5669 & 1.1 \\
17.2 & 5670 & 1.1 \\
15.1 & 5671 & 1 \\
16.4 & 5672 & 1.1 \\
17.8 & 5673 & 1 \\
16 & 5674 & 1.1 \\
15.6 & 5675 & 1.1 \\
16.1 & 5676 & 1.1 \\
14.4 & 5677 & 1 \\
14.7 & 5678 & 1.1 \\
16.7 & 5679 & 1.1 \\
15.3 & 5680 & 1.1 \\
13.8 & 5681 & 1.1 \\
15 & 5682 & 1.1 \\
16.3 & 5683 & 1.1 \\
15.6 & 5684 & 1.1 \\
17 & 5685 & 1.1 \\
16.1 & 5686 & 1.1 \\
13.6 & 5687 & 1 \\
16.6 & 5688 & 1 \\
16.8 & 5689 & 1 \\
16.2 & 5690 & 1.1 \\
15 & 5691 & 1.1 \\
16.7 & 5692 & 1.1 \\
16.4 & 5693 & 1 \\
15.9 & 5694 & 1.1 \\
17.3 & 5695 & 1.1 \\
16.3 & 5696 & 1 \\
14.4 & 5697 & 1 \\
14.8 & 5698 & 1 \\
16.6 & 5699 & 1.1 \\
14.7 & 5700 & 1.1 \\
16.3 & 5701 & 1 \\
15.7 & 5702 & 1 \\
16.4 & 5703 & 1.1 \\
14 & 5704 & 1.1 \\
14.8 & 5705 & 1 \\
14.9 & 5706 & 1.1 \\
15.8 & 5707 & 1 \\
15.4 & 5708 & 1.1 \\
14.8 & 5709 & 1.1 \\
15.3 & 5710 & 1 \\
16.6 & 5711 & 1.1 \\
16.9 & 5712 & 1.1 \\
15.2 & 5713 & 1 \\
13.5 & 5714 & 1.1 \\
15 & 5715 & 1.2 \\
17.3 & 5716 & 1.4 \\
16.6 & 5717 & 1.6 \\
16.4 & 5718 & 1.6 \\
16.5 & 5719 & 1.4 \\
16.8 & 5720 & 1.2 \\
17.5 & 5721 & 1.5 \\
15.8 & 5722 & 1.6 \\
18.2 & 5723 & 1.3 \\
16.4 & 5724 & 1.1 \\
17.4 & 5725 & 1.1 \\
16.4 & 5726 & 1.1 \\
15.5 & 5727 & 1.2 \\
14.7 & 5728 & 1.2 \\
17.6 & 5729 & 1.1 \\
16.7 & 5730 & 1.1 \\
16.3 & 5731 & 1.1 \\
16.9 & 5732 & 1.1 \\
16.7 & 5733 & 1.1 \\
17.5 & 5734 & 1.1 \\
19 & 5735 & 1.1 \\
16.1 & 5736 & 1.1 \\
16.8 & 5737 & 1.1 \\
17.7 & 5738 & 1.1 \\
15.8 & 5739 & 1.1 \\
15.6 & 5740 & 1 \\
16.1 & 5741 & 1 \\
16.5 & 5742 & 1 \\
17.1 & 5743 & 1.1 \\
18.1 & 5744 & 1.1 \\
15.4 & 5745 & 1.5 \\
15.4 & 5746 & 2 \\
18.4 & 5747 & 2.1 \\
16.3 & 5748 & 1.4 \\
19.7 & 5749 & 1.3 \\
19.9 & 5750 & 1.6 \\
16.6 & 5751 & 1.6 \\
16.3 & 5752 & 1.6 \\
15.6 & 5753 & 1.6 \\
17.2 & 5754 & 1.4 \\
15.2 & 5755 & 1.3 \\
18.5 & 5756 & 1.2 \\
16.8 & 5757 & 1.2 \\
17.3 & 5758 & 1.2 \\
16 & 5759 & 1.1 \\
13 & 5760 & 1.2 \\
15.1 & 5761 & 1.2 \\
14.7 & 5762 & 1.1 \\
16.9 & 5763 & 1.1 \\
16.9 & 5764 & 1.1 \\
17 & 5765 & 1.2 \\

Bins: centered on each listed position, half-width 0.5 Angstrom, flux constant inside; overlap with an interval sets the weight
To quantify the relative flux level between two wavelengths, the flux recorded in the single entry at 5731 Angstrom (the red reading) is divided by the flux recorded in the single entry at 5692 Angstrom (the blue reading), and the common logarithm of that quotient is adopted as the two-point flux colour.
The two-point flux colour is -0.0105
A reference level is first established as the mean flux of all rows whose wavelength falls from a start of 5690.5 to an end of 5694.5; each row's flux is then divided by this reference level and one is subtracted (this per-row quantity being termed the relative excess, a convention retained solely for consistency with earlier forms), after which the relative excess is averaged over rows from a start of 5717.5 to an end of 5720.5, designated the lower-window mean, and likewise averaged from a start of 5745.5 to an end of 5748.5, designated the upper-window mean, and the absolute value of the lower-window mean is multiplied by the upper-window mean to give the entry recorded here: 0.0015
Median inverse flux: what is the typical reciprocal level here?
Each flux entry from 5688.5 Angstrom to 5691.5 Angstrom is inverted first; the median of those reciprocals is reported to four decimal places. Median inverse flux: 0.0617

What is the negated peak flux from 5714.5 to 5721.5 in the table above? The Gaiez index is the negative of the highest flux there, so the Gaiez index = -17.5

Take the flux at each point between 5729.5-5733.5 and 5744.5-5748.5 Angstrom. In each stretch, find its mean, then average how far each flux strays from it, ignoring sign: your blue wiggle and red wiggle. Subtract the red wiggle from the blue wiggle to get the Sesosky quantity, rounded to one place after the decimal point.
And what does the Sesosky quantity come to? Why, -0.8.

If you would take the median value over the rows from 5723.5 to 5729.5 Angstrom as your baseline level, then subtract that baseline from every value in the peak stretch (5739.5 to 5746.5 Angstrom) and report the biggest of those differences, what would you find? 1.70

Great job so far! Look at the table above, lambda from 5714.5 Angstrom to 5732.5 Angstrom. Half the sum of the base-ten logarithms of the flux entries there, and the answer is 11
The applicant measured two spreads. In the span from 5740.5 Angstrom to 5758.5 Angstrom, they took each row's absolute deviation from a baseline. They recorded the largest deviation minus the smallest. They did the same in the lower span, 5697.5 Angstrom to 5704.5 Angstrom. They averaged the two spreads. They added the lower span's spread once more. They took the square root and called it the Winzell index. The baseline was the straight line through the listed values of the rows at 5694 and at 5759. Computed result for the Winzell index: 2.11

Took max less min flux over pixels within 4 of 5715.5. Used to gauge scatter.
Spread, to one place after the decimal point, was 3.8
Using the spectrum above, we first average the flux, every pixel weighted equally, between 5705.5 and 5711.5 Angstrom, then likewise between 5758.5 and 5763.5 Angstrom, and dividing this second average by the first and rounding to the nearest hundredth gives 0.98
